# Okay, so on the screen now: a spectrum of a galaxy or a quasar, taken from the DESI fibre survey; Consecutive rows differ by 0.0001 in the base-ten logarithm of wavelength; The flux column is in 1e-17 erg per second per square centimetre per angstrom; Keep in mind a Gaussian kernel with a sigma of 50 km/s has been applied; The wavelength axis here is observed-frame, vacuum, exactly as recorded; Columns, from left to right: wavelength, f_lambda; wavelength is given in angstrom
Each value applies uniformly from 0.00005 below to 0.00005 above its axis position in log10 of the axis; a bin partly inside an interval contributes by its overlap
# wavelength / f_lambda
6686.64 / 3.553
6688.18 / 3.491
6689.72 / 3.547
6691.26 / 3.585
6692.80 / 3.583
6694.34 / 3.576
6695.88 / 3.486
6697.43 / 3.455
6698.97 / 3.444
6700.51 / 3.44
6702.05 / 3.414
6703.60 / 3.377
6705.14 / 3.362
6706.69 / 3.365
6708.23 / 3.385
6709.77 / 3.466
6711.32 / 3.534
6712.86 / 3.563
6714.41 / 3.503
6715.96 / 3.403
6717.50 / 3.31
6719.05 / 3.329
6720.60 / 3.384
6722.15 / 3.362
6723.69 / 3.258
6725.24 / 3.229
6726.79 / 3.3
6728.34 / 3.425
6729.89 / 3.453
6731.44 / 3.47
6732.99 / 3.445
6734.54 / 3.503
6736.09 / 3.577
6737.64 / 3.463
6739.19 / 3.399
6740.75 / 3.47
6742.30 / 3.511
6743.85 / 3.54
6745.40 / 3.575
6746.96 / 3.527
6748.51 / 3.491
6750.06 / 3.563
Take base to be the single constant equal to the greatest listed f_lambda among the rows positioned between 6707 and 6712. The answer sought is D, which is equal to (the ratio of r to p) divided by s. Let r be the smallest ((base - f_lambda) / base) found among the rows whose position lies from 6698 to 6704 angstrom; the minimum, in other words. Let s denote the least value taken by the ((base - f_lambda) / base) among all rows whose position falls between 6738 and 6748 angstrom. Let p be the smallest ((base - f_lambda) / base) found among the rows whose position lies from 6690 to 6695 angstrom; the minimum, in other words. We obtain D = 152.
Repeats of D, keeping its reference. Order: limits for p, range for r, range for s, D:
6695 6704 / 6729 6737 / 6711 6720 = 109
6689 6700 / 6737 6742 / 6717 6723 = -30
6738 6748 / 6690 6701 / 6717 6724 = 29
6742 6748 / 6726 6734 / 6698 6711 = -81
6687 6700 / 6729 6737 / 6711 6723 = -103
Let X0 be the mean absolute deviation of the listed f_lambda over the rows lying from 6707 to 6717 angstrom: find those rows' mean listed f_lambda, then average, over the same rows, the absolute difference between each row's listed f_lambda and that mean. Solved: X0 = 0.058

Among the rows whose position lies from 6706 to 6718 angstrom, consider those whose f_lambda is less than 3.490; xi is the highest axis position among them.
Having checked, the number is 6717.50 angstrom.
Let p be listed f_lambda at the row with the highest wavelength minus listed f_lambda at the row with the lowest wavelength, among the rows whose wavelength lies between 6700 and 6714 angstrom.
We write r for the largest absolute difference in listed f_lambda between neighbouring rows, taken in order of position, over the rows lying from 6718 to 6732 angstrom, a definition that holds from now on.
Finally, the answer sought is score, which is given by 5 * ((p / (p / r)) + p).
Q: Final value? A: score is 1.2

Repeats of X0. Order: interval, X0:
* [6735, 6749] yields 0.045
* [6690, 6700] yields 0.060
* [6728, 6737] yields 0.041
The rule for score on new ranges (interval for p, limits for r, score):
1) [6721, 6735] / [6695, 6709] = 0.9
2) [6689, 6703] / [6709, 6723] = -0.2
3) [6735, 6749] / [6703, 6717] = 0.1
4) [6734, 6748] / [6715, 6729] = 0.7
